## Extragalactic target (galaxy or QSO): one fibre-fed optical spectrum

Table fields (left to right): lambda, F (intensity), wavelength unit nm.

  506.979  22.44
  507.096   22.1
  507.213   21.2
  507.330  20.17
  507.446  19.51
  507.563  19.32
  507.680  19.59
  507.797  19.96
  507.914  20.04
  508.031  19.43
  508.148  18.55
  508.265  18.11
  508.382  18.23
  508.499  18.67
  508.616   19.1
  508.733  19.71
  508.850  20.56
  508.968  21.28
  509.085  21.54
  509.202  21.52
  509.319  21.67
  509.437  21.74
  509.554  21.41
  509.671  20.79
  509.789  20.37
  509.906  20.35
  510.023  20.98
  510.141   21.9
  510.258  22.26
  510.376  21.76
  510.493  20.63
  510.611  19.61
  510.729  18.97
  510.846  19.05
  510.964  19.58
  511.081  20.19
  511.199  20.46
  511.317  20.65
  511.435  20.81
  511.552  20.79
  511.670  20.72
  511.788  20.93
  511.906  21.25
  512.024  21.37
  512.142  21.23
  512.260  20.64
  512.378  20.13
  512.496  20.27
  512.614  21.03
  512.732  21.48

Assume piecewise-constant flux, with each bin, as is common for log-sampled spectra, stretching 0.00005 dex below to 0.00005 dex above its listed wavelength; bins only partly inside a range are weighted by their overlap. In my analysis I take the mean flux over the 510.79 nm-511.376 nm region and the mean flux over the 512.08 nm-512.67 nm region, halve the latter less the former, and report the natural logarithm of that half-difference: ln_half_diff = -1.1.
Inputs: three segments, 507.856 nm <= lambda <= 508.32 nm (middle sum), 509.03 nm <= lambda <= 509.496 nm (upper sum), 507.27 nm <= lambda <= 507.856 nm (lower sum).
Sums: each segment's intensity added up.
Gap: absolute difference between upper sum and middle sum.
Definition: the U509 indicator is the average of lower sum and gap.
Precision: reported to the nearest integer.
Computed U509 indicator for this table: 54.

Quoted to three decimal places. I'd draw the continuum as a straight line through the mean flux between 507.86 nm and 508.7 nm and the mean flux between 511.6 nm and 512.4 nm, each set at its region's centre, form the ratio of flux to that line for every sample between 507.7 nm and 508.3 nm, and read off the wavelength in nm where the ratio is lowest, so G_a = 508.265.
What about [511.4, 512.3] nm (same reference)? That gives 512.260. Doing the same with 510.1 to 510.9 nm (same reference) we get 510.729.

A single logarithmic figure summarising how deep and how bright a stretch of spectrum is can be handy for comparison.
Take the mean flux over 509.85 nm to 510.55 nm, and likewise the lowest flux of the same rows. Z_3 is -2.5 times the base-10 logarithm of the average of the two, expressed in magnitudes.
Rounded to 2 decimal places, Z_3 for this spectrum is -3.30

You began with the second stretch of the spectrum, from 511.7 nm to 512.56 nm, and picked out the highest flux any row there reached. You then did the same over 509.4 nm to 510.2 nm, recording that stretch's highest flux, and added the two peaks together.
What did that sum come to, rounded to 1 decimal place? 43.3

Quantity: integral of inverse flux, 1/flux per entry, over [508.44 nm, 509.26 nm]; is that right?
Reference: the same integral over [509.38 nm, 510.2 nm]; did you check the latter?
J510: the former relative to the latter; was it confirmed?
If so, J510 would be 1.04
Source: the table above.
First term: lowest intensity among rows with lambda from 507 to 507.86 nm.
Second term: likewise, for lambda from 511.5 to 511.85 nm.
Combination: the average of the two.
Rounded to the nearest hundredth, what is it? 20.02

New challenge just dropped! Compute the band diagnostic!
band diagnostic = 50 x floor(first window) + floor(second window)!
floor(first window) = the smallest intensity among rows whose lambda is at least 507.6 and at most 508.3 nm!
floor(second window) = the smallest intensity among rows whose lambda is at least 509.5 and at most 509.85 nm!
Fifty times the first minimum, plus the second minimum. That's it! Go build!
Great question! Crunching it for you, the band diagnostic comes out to 926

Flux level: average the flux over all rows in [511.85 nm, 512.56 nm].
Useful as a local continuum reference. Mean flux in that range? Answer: 20.8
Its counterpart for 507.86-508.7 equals 18.9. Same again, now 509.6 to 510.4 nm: 21.2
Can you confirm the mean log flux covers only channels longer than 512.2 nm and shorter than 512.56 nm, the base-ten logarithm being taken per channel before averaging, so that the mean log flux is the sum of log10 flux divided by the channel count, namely 1.308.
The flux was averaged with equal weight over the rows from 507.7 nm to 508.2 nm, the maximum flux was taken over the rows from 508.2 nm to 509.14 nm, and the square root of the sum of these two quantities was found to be 6.41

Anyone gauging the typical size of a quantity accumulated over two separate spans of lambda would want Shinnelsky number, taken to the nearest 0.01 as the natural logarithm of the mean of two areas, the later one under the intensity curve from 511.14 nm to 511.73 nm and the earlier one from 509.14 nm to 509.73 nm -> 2.52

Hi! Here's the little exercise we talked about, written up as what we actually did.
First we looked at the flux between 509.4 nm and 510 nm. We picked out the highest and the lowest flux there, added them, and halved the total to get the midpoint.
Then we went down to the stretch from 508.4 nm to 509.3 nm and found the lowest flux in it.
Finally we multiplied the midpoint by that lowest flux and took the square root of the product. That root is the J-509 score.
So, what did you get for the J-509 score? 19.82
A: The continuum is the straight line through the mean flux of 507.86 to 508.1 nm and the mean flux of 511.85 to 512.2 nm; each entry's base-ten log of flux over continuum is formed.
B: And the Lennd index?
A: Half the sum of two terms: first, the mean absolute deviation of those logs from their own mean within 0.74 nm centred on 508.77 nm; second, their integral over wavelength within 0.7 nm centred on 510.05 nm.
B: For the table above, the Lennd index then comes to 0.0151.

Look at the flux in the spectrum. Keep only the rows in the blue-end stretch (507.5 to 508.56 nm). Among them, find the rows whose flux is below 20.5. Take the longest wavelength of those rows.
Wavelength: 508.499 nm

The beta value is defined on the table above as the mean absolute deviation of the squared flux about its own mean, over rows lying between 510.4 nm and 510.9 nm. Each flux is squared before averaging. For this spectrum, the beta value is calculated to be 22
